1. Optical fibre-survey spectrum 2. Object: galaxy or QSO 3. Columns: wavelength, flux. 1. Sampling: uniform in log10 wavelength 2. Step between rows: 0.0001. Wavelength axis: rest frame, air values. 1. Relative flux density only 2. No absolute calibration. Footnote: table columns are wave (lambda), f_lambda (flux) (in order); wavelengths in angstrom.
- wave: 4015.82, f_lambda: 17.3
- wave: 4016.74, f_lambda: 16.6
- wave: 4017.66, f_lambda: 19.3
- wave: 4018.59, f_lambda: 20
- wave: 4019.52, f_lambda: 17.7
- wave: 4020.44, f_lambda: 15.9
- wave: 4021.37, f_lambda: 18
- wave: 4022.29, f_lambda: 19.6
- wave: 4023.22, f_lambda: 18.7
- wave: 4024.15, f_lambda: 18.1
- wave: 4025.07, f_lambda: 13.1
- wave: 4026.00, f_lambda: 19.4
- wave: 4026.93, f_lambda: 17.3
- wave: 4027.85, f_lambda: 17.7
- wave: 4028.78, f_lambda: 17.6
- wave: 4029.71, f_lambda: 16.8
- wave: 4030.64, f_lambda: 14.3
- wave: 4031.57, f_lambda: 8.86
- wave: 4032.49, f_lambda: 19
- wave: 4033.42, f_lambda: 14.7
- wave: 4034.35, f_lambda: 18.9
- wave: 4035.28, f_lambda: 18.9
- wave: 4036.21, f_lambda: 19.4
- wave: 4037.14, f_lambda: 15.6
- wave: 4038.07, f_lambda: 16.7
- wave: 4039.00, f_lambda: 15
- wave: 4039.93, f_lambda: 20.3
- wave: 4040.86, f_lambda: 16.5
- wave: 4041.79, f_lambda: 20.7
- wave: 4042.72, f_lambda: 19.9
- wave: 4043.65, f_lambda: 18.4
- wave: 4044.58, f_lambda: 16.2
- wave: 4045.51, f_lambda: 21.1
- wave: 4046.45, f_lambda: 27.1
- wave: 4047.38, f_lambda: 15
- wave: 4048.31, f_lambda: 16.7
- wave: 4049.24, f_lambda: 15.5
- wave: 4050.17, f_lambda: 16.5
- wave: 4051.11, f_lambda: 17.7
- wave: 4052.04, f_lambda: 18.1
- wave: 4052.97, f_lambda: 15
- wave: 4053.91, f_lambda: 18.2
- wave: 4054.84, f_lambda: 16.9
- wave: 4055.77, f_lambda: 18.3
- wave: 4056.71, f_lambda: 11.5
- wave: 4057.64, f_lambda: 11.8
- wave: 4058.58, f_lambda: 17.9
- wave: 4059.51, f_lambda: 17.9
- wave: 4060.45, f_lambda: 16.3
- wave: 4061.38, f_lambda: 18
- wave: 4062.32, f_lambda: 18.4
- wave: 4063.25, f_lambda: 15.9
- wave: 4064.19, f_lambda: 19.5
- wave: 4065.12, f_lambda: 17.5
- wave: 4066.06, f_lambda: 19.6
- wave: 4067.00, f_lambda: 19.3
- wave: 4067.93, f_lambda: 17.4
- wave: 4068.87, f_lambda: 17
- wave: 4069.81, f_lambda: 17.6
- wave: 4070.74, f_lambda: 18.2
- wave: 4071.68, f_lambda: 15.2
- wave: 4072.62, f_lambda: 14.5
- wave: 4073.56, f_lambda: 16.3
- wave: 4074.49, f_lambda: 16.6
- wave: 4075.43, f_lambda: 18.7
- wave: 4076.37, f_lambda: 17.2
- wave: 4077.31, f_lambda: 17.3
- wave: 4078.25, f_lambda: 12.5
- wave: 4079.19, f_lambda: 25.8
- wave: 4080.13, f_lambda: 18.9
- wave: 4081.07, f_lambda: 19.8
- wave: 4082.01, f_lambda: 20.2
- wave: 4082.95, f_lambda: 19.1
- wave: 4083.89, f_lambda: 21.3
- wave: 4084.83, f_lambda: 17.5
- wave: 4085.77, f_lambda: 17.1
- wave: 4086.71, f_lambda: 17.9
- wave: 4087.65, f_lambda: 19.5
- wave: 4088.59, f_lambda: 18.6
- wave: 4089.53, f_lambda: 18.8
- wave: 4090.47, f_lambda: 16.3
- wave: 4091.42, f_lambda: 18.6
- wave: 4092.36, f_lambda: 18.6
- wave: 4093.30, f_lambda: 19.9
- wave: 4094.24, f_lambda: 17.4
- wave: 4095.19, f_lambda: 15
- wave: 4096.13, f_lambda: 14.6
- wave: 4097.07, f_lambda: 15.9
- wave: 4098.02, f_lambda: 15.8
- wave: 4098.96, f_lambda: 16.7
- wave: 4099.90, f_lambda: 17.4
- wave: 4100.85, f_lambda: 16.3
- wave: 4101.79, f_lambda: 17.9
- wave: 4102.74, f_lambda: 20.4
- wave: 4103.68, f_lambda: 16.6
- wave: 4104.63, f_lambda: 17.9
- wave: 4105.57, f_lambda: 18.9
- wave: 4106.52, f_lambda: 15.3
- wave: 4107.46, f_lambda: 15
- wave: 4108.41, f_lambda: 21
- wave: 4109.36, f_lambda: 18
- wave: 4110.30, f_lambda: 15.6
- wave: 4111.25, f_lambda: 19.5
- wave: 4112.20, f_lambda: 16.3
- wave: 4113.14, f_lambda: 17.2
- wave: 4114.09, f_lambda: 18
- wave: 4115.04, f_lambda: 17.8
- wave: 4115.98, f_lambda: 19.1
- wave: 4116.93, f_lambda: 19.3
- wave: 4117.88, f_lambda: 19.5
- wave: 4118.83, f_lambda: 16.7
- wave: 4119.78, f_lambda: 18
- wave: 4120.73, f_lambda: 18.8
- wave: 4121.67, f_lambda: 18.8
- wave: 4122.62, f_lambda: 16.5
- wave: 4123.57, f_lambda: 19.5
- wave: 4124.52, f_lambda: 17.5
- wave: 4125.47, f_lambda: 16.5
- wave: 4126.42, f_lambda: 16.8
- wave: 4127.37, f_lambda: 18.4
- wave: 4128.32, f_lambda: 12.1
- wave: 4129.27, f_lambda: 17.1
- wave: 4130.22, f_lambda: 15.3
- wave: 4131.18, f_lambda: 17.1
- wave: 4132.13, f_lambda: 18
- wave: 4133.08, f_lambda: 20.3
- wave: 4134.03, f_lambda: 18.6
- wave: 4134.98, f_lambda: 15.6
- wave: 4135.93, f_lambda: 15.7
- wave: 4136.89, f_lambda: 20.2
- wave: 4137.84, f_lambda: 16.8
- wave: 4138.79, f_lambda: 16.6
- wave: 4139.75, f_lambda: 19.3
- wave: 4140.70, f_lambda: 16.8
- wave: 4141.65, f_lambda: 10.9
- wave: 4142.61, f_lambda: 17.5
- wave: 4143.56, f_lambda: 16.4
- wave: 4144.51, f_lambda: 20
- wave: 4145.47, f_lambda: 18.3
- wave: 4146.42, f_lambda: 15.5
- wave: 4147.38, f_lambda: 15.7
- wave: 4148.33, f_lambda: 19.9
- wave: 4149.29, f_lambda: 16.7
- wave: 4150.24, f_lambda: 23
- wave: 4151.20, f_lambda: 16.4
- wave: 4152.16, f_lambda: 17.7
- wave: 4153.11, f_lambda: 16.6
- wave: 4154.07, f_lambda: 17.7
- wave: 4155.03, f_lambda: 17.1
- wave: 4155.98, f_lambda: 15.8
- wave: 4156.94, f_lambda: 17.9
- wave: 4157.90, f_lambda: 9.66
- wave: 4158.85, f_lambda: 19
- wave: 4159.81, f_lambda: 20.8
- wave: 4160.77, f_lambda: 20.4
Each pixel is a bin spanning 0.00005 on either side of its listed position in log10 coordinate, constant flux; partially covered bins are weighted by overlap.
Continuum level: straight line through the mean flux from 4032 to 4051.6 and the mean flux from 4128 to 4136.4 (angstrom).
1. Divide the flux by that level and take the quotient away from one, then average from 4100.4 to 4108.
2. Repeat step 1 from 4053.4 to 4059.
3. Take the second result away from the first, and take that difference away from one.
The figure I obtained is 1.13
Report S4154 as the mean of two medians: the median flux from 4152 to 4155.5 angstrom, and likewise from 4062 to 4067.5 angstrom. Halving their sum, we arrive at 18.1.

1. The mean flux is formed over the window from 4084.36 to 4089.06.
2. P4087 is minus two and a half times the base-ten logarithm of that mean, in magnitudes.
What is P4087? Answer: -3.15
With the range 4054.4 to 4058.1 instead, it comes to -2.91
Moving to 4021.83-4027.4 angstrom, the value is -3.12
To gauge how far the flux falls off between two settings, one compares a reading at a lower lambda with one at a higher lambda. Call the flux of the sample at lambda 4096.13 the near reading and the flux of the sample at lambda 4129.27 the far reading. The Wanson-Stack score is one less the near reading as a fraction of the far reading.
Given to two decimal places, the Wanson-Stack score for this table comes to 0.15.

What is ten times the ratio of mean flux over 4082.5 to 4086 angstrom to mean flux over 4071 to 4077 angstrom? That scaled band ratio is 11.4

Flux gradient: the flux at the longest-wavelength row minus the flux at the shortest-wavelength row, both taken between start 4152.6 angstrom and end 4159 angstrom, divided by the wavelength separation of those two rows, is 0.42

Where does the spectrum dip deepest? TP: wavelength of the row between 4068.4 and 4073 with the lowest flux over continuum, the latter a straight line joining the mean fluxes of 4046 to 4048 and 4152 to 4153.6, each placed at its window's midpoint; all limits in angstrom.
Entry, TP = 4072.62 angstrom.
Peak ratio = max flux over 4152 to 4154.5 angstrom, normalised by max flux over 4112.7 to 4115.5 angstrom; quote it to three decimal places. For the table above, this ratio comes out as 0.983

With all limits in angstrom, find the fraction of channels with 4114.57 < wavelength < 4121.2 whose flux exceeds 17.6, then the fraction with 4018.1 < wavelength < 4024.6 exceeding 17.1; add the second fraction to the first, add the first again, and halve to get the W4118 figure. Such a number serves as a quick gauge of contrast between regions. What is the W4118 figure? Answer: 1.3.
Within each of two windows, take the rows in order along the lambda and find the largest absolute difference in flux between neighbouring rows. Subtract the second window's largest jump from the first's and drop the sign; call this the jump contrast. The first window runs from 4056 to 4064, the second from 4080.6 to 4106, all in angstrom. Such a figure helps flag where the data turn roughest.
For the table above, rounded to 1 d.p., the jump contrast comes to 2.3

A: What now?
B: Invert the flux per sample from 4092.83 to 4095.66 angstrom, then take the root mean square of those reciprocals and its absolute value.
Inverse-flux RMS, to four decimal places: 0.0585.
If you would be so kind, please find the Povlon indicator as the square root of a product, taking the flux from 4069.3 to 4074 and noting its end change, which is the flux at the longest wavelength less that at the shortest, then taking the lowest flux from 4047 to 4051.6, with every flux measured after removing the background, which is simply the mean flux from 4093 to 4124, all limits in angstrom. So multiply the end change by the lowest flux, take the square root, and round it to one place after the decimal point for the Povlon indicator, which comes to 1.8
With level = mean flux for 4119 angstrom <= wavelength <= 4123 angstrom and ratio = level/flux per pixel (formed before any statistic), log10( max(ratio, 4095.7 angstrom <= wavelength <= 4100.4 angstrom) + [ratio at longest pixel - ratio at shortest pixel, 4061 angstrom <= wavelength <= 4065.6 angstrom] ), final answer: 0.10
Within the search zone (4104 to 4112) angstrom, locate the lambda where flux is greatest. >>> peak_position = 4108.41 angstrom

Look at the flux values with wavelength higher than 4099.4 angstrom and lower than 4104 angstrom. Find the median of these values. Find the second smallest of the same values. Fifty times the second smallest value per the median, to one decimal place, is 47.7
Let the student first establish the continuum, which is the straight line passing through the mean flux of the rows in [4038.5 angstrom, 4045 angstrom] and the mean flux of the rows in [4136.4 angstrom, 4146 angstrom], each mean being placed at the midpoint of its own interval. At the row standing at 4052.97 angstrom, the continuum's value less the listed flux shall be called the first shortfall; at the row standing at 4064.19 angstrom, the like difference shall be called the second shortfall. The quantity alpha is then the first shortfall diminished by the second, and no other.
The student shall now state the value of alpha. 4.6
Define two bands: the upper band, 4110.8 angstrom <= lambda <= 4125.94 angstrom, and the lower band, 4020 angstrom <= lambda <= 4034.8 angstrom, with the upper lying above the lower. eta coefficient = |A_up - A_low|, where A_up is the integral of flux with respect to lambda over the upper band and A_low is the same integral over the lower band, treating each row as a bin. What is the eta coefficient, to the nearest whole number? 26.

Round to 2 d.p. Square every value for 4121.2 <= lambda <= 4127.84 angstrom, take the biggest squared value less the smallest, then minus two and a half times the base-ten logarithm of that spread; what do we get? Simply -5.08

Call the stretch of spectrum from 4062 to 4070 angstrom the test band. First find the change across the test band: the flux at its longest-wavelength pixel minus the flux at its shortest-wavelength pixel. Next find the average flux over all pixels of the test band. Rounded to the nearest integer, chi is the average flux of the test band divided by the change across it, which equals -23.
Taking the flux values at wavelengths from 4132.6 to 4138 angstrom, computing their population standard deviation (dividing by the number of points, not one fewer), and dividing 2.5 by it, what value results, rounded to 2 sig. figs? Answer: 1.3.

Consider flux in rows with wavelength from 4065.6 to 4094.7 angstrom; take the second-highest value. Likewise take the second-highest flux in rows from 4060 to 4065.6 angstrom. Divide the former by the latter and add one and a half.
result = 2.66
